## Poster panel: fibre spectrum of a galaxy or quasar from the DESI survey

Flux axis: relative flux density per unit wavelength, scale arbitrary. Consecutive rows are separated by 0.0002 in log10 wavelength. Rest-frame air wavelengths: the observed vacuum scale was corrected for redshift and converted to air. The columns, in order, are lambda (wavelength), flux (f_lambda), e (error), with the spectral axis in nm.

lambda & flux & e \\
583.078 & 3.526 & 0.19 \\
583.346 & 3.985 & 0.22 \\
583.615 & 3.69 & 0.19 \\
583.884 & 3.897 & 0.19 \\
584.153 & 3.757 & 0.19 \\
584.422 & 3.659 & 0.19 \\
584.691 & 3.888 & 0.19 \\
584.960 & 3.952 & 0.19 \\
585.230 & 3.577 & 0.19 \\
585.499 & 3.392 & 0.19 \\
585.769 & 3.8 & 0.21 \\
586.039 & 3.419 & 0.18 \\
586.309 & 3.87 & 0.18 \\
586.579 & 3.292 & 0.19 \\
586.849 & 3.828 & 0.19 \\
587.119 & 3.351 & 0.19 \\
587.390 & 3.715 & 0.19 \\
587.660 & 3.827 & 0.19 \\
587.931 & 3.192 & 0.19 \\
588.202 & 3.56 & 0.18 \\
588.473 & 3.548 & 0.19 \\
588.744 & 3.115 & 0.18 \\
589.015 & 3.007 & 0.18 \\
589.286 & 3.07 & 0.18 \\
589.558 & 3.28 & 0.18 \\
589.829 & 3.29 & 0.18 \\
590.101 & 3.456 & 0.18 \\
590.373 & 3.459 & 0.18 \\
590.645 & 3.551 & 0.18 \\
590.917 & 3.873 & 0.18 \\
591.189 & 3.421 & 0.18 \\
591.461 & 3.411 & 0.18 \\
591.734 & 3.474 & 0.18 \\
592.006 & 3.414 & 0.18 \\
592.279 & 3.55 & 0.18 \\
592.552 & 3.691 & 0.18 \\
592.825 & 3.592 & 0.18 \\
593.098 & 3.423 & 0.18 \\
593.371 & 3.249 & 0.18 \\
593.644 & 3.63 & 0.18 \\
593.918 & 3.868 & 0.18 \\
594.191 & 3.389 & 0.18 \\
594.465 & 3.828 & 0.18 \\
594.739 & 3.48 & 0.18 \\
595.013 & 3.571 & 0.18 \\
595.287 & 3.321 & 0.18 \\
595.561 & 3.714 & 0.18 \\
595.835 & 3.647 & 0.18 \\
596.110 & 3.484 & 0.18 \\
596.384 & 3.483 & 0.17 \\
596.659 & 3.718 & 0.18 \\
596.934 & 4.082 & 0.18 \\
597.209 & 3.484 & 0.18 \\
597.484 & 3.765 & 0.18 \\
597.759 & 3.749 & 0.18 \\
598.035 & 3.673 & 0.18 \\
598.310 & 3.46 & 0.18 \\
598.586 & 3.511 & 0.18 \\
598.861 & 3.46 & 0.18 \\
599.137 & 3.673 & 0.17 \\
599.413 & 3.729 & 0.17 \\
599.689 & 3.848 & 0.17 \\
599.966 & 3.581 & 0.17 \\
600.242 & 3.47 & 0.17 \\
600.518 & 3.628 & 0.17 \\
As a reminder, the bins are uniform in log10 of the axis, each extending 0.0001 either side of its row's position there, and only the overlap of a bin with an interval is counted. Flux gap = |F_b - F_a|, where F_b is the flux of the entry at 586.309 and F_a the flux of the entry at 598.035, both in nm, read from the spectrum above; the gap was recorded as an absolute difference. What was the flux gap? 0.20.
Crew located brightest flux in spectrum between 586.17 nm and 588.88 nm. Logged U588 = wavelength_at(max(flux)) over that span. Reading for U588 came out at 586.309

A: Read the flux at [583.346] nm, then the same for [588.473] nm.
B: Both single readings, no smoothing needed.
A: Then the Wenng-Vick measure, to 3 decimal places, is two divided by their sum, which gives 0.265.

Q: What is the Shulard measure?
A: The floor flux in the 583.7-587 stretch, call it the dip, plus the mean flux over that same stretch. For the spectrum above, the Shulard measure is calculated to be 7.0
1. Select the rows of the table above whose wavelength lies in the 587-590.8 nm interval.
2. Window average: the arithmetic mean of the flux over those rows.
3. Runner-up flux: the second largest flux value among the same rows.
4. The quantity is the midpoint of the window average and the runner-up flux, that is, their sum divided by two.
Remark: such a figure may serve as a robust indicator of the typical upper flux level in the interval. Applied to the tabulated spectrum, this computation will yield 3.55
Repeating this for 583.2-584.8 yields 3.85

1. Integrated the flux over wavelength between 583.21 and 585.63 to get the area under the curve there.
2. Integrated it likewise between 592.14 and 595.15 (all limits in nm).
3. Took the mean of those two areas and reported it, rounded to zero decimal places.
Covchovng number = 10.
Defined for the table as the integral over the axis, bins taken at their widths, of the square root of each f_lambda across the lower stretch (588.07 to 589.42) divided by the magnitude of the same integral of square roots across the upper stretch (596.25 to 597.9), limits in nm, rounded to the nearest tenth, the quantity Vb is 0.8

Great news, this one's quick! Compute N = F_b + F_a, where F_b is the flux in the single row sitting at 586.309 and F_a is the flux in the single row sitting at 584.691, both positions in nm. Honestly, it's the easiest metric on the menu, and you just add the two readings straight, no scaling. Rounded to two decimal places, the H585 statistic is 7.76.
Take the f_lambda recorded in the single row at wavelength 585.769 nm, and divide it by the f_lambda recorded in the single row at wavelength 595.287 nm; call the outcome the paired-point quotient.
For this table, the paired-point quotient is 1.14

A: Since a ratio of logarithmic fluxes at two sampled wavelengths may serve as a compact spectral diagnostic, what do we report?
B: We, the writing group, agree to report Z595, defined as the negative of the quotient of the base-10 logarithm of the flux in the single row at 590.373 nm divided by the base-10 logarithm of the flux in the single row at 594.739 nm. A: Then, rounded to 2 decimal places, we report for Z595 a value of -1.00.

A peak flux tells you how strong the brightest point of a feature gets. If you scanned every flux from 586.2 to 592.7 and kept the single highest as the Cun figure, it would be 3.873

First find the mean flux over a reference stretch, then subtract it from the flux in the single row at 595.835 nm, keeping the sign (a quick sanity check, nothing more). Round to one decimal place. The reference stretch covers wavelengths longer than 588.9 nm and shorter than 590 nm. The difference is 0.5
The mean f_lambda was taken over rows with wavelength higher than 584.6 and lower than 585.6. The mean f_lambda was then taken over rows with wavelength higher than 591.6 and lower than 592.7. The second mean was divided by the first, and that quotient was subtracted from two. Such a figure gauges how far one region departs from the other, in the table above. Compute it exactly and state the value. 1.05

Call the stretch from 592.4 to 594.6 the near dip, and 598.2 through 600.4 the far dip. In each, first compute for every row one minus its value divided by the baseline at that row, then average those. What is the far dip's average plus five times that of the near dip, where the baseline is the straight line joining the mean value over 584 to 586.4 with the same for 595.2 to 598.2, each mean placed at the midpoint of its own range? 0.12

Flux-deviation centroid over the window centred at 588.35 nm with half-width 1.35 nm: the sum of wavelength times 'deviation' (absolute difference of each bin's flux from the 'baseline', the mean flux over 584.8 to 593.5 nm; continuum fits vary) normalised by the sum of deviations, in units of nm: 588.49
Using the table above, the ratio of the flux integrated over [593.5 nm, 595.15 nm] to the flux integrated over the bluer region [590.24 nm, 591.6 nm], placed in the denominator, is 1.24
